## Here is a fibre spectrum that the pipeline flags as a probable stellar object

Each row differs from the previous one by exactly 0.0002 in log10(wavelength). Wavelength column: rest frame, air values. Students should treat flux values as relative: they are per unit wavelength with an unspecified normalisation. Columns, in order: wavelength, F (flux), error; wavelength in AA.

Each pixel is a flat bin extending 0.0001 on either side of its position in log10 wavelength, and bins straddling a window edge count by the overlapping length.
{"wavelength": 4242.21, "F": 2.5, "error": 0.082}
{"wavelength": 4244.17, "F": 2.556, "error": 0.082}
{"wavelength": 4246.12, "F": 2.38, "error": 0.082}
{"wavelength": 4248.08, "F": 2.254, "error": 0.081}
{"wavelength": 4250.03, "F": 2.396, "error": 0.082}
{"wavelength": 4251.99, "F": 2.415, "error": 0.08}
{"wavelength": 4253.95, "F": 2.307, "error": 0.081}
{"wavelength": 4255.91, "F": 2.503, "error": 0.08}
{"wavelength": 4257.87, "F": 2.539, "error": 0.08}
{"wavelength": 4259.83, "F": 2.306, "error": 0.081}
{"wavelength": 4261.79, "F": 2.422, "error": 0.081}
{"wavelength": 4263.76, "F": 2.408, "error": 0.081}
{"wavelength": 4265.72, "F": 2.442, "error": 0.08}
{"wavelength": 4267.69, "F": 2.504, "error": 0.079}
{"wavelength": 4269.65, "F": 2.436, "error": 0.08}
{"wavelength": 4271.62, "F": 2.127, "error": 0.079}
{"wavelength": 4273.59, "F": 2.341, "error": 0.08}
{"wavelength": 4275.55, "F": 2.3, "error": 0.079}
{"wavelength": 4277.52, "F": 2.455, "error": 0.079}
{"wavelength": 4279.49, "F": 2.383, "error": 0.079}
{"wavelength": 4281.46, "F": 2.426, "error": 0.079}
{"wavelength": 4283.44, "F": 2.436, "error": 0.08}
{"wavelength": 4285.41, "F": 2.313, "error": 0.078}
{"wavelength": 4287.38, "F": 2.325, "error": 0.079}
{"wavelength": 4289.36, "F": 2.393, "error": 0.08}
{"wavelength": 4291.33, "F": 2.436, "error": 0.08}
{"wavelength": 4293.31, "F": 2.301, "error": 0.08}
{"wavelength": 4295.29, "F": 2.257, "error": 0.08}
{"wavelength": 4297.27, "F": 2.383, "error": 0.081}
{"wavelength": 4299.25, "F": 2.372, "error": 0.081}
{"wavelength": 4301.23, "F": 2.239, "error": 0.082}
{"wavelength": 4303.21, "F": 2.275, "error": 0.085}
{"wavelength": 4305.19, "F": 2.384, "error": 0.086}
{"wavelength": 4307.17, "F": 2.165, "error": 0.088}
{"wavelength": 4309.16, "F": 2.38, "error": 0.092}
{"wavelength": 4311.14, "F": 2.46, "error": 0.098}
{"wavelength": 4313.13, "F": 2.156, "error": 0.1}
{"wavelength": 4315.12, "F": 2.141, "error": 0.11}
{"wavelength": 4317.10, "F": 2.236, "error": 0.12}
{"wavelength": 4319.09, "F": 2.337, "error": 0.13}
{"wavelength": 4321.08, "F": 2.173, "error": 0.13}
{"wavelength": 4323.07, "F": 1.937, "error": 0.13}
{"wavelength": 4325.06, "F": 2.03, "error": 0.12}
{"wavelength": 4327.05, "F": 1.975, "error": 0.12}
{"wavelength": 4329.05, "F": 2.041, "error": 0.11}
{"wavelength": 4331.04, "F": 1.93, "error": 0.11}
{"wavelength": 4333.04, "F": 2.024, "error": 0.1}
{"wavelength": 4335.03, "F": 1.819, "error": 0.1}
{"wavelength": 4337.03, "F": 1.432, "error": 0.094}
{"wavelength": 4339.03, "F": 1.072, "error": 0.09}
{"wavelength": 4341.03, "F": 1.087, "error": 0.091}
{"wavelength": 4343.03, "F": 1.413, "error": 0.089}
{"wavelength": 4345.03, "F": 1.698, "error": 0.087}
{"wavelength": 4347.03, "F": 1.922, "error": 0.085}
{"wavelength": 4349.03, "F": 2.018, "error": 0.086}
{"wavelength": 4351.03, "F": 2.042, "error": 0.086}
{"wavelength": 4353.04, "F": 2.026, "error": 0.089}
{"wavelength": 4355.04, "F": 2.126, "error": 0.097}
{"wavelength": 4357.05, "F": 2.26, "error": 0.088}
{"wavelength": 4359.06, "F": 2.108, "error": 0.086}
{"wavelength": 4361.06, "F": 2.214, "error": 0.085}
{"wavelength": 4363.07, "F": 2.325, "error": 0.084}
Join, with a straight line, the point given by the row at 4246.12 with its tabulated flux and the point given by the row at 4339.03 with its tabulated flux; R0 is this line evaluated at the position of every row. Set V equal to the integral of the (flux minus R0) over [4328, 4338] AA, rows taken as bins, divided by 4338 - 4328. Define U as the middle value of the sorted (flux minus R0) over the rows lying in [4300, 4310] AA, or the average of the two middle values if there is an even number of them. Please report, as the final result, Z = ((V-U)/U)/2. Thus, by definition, 0.0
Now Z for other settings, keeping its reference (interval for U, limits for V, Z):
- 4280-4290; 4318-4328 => 0.2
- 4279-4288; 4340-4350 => 0.1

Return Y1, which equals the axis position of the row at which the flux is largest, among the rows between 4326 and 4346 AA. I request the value 4329.05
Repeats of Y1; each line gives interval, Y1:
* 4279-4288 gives 4283.44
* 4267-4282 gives 4267.69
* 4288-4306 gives 4291.33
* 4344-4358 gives 4357.05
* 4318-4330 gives 4319.09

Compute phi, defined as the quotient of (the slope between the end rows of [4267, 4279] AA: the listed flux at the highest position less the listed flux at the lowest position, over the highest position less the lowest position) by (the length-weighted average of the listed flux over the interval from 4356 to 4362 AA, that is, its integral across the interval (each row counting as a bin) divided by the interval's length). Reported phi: -0.002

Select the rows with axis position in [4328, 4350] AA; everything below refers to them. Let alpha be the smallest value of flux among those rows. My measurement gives 1.072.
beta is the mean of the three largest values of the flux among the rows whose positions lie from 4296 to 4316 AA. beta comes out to 2.41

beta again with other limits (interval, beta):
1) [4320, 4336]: 2.08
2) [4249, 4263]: 2.49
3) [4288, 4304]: 2.40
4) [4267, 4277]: 2.43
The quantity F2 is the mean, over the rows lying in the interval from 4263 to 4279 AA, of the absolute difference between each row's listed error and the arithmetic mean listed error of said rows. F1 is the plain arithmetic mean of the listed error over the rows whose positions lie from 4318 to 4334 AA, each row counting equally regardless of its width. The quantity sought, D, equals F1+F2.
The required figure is 0.119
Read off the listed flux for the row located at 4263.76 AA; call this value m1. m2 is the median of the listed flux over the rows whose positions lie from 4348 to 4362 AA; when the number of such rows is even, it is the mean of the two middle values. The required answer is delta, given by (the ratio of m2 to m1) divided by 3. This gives 0.29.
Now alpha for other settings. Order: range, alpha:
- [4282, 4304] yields 2.239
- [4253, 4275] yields 2.127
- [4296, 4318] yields 2.141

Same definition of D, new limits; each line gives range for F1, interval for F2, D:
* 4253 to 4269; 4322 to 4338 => 0.090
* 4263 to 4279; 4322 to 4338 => 0.089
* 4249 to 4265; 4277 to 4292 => 0.081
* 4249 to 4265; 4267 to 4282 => 0.081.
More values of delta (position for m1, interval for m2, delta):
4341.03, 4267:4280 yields 0.73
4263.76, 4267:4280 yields 0.33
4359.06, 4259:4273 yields 0.38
